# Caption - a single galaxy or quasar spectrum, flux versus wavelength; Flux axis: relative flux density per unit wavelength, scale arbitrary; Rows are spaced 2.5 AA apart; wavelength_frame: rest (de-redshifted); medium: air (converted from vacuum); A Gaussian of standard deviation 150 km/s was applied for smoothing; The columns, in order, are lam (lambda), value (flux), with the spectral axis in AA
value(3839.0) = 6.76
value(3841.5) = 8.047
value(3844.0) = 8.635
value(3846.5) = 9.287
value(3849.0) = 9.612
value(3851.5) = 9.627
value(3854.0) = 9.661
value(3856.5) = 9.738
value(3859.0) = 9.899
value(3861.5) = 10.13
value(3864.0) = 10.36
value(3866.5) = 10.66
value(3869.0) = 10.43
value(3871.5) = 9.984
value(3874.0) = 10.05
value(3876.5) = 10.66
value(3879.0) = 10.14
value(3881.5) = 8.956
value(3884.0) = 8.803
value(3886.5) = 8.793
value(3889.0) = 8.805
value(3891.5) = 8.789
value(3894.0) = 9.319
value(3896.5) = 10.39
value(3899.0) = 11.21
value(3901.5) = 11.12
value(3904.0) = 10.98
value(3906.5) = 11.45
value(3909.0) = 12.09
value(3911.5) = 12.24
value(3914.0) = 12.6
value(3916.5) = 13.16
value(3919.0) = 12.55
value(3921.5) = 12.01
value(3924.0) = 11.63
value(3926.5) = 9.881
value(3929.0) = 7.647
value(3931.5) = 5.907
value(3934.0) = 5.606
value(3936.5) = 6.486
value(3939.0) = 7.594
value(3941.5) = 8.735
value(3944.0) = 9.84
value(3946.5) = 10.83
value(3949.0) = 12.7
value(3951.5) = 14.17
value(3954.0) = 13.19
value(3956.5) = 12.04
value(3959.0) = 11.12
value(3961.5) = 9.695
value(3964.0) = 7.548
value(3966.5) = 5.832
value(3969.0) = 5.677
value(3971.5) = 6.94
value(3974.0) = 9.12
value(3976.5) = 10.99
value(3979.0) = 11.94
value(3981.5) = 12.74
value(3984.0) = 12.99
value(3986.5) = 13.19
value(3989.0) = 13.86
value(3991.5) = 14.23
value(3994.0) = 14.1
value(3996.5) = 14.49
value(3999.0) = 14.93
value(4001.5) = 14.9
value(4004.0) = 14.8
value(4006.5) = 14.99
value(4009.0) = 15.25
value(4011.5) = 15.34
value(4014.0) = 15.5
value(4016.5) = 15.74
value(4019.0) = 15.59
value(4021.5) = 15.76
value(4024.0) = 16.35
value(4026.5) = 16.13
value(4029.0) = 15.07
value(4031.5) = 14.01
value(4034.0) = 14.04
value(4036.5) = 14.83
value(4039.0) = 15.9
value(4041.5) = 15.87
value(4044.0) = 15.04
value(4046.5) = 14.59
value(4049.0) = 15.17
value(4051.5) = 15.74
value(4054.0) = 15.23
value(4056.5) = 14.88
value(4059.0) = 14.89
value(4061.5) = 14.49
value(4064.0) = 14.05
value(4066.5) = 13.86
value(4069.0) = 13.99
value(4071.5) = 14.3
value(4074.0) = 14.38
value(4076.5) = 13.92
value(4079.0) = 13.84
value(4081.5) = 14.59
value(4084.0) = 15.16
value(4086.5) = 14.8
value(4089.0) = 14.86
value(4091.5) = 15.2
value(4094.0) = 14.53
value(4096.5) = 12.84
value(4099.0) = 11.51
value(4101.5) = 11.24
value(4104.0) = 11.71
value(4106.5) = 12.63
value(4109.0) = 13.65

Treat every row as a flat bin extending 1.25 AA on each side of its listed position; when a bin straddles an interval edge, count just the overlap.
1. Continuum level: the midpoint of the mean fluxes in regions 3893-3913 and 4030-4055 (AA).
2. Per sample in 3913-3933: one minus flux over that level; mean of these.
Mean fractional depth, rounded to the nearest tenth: 0.2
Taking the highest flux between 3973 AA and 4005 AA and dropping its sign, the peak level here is 14.9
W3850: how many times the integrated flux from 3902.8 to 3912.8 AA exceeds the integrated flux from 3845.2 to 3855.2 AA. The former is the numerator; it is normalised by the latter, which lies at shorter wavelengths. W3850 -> 1.2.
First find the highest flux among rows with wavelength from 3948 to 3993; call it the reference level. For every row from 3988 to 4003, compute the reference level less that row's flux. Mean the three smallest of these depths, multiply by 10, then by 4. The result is -22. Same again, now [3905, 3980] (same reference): 29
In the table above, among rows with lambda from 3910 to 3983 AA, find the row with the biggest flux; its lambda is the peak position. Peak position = 3951.5 AA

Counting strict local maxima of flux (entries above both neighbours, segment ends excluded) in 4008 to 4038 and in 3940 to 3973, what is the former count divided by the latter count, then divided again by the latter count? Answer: 2.0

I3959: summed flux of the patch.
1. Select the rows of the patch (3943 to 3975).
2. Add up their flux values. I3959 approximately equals 129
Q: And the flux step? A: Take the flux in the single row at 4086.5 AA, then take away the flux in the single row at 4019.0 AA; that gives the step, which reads -1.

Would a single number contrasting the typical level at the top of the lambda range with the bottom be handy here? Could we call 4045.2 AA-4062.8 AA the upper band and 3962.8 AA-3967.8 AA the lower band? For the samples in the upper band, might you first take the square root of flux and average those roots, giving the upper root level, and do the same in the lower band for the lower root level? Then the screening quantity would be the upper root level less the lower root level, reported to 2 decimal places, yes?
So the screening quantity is 1.29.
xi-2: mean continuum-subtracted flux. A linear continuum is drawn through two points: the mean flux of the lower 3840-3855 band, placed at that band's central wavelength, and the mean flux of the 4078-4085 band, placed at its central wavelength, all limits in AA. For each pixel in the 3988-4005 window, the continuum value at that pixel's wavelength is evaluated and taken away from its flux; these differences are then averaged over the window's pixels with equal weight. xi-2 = 1.9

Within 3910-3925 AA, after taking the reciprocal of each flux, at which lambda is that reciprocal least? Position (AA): 3916.5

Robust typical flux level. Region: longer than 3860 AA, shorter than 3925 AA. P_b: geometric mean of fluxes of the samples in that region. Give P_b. 10.6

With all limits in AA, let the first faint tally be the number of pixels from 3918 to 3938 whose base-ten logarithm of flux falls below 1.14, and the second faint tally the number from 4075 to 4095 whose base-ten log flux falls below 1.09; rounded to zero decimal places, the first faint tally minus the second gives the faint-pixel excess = 8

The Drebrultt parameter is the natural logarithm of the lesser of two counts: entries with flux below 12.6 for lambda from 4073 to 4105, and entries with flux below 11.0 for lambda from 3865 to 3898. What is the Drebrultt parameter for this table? 1.1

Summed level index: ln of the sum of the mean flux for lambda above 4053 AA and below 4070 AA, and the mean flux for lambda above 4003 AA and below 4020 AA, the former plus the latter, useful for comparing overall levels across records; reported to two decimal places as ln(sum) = 3.39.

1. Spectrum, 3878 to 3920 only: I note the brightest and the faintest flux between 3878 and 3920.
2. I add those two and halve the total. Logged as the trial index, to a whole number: 11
